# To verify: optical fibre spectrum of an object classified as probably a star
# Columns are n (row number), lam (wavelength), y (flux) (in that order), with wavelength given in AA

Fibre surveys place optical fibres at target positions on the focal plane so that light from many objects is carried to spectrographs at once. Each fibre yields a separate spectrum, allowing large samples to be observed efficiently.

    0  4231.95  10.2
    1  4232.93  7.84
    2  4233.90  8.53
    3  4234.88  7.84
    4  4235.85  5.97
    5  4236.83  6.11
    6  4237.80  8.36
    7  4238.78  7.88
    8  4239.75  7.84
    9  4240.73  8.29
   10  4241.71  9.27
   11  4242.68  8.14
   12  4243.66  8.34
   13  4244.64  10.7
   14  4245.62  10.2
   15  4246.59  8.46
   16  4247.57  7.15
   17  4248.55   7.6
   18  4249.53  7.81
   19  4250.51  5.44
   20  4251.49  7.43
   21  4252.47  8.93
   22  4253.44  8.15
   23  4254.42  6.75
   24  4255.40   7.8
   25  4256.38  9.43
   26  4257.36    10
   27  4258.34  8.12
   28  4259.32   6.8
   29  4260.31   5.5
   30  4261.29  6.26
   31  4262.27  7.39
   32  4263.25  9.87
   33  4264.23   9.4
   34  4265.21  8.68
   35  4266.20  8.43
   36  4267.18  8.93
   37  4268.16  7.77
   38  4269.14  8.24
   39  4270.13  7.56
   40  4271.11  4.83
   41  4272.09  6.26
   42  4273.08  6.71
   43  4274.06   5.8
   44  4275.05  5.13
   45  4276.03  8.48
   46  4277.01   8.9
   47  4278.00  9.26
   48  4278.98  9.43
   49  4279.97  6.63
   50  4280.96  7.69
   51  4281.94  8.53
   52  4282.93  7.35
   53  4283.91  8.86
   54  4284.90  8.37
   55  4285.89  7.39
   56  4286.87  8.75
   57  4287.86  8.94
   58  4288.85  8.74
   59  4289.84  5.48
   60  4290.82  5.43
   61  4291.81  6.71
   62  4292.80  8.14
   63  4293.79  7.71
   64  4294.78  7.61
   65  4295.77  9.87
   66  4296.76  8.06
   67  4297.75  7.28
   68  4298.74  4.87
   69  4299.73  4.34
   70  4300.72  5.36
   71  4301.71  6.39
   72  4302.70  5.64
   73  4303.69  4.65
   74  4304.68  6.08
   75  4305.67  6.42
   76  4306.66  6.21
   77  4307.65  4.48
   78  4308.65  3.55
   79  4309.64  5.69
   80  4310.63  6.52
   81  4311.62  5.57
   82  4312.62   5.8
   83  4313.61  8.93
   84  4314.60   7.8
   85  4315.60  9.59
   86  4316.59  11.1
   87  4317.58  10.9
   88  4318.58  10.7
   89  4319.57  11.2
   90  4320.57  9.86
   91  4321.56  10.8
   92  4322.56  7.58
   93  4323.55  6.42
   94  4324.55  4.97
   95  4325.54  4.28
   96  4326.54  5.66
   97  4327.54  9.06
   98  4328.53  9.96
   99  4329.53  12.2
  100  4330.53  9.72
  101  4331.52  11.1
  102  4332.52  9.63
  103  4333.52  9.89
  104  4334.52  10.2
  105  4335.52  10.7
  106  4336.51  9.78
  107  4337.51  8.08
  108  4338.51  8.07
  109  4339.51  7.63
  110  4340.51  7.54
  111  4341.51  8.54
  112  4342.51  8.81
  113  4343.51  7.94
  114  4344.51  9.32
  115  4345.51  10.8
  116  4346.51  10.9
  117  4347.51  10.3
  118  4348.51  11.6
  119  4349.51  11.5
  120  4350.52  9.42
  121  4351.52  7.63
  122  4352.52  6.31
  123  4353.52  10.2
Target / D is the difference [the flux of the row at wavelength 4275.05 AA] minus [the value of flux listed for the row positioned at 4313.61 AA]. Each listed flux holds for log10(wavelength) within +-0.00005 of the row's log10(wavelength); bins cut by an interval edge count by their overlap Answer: -3.8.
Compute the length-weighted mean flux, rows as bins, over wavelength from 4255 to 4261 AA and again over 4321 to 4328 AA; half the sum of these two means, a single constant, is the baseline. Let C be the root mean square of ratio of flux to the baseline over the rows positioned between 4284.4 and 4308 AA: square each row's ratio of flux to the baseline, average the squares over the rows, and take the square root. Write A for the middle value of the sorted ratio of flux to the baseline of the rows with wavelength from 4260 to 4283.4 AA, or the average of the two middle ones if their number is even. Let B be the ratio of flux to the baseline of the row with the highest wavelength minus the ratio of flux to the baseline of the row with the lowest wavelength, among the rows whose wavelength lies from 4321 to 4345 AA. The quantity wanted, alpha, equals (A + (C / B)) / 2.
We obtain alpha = -2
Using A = 1.04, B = -0.20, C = 0.94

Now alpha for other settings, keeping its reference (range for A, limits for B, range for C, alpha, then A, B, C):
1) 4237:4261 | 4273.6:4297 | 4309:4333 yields 3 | 1.09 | 0.30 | 1.19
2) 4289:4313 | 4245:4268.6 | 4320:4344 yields -1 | 0.80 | -0.33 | 1.20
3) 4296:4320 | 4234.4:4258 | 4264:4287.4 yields 2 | 0.85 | 0.29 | 1.06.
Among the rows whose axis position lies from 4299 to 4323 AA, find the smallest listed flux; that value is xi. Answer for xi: 3.55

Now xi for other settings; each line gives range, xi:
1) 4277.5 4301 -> 4.34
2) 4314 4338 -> 4.28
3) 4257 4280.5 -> 4.83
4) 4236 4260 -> 5.44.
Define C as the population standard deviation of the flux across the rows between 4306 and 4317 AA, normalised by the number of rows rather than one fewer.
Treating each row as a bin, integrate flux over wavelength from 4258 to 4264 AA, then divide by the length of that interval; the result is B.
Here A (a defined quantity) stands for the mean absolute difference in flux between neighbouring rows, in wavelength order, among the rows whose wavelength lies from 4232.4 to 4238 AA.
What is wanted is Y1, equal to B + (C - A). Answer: 8.4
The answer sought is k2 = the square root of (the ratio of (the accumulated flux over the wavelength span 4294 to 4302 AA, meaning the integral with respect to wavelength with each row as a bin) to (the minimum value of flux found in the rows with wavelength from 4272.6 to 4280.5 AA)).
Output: 3.2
